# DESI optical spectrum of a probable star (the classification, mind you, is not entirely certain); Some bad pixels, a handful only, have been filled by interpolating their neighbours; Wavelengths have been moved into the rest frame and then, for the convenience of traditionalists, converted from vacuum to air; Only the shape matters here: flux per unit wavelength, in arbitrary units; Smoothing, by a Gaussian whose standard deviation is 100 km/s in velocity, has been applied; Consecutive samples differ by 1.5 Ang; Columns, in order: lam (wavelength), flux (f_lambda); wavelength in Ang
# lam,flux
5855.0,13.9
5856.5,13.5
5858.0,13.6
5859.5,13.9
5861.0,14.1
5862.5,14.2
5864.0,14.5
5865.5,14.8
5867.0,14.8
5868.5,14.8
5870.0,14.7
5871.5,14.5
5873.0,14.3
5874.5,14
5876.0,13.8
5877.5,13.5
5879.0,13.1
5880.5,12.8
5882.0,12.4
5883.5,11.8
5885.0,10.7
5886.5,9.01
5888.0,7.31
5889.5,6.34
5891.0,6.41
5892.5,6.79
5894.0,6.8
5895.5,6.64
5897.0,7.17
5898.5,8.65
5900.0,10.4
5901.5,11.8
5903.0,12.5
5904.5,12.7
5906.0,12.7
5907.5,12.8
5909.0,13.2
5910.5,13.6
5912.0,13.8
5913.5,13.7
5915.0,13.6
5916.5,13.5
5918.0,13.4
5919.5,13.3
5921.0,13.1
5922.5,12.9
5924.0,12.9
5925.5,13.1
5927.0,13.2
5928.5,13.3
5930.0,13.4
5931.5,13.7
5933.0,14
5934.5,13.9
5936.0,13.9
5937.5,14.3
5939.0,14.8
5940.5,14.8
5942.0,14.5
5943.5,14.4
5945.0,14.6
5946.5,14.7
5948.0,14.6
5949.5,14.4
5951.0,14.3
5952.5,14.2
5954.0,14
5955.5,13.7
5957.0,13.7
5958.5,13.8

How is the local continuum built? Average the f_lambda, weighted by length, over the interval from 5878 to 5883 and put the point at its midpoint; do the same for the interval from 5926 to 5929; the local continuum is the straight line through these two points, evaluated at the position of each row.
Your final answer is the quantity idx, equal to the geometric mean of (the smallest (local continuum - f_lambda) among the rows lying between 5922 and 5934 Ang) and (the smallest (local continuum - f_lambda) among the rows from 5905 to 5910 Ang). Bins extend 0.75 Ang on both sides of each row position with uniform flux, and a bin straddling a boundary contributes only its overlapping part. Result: 0.3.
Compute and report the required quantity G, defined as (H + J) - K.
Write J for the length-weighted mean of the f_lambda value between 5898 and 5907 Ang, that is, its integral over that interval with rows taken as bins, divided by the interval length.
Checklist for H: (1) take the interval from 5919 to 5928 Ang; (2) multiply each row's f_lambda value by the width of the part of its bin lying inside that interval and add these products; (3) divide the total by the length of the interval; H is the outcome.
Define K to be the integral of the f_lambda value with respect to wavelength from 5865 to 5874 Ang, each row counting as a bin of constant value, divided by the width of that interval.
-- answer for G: 10.0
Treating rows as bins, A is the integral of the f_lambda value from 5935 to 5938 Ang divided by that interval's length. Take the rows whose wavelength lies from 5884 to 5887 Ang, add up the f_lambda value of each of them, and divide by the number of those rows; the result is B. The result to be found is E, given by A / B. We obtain 1.4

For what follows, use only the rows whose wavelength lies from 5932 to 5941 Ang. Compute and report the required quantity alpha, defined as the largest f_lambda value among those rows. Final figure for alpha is 14.8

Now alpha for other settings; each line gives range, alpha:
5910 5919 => 13.8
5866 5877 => 14.8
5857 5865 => 14.5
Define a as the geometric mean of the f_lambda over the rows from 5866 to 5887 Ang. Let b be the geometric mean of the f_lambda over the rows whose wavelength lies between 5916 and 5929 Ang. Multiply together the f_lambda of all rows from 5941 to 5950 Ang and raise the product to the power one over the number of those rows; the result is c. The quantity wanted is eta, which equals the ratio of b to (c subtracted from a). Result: -9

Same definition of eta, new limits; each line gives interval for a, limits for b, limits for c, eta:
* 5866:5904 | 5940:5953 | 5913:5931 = -5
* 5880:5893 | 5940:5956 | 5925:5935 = -3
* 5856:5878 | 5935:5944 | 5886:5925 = 4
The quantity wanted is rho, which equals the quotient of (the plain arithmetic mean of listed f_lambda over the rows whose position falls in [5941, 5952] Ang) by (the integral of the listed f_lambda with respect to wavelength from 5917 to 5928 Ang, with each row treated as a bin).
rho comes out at 0.10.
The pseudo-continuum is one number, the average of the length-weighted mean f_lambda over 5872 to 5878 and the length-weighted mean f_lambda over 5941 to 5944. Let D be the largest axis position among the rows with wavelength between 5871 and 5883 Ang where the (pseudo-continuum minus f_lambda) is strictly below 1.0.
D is 5877.5 Ang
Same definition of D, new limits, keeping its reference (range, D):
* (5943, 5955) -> 5954.0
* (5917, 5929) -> 5928.5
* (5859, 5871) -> 5870.0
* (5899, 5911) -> 5910.5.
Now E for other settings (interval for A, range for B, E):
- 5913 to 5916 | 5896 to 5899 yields 1.7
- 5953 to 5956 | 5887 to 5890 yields 2.0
